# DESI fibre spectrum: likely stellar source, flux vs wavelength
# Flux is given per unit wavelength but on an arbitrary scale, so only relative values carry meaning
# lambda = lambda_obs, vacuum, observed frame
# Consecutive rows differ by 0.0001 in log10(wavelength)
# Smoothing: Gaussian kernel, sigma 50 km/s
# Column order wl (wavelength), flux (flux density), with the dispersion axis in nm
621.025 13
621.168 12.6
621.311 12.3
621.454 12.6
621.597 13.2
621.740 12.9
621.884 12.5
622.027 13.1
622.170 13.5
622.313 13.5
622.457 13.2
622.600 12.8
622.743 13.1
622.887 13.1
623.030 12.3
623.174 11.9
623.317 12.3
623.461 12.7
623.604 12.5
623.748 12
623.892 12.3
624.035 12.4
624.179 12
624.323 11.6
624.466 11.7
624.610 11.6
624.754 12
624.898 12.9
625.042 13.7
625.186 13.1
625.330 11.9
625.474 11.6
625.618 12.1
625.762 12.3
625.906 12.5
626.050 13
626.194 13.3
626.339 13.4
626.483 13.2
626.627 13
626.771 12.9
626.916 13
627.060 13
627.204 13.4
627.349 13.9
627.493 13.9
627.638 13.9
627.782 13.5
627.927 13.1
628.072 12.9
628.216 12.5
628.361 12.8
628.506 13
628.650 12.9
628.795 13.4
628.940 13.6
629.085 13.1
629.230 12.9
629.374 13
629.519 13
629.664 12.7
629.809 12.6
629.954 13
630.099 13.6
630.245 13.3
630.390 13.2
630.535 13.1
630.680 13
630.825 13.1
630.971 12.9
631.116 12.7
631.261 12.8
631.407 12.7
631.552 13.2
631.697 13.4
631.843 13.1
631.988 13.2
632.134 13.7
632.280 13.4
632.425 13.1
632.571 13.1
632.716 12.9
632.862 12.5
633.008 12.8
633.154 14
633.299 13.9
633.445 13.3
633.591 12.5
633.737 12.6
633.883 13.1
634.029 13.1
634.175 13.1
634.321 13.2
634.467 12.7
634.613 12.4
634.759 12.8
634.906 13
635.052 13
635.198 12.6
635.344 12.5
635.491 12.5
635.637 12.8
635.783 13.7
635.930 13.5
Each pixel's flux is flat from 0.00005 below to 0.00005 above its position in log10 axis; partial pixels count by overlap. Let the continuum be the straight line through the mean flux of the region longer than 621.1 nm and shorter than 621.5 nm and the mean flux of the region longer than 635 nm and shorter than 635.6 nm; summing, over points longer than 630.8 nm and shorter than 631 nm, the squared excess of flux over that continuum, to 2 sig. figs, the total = 0.34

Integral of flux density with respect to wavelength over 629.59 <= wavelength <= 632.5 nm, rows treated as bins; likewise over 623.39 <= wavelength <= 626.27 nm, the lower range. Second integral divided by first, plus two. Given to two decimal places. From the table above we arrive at 2.93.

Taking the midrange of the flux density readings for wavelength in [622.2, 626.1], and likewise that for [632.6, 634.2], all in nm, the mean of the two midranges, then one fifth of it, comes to 2.590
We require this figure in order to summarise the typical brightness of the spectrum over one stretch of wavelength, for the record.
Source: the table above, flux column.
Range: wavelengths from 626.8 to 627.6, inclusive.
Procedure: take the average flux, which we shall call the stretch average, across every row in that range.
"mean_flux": 13.4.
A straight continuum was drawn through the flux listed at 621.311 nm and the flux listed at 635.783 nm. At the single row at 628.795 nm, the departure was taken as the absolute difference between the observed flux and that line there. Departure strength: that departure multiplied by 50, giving 19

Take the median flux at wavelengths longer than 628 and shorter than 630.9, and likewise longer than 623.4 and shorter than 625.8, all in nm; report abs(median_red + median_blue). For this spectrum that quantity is 25.1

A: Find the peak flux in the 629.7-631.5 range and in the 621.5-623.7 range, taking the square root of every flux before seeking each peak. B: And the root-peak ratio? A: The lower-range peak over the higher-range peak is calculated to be 0.996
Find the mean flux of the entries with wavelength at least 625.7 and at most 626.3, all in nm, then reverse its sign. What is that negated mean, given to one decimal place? -12.8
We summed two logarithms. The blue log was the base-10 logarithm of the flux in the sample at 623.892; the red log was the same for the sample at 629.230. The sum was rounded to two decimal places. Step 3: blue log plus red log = 2.20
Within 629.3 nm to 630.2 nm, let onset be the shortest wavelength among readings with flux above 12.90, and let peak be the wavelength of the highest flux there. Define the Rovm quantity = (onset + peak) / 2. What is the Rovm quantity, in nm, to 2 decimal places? 629.74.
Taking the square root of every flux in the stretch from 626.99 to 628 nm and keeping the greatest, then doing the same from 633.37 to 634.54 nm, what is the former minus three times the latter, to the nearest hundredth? -7.21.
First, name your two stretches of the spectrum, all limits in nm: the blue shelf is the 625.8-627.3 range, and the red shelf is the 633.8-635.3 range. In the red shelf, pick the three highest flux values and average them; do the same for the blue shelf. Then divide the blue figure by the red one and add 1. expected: 2.02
